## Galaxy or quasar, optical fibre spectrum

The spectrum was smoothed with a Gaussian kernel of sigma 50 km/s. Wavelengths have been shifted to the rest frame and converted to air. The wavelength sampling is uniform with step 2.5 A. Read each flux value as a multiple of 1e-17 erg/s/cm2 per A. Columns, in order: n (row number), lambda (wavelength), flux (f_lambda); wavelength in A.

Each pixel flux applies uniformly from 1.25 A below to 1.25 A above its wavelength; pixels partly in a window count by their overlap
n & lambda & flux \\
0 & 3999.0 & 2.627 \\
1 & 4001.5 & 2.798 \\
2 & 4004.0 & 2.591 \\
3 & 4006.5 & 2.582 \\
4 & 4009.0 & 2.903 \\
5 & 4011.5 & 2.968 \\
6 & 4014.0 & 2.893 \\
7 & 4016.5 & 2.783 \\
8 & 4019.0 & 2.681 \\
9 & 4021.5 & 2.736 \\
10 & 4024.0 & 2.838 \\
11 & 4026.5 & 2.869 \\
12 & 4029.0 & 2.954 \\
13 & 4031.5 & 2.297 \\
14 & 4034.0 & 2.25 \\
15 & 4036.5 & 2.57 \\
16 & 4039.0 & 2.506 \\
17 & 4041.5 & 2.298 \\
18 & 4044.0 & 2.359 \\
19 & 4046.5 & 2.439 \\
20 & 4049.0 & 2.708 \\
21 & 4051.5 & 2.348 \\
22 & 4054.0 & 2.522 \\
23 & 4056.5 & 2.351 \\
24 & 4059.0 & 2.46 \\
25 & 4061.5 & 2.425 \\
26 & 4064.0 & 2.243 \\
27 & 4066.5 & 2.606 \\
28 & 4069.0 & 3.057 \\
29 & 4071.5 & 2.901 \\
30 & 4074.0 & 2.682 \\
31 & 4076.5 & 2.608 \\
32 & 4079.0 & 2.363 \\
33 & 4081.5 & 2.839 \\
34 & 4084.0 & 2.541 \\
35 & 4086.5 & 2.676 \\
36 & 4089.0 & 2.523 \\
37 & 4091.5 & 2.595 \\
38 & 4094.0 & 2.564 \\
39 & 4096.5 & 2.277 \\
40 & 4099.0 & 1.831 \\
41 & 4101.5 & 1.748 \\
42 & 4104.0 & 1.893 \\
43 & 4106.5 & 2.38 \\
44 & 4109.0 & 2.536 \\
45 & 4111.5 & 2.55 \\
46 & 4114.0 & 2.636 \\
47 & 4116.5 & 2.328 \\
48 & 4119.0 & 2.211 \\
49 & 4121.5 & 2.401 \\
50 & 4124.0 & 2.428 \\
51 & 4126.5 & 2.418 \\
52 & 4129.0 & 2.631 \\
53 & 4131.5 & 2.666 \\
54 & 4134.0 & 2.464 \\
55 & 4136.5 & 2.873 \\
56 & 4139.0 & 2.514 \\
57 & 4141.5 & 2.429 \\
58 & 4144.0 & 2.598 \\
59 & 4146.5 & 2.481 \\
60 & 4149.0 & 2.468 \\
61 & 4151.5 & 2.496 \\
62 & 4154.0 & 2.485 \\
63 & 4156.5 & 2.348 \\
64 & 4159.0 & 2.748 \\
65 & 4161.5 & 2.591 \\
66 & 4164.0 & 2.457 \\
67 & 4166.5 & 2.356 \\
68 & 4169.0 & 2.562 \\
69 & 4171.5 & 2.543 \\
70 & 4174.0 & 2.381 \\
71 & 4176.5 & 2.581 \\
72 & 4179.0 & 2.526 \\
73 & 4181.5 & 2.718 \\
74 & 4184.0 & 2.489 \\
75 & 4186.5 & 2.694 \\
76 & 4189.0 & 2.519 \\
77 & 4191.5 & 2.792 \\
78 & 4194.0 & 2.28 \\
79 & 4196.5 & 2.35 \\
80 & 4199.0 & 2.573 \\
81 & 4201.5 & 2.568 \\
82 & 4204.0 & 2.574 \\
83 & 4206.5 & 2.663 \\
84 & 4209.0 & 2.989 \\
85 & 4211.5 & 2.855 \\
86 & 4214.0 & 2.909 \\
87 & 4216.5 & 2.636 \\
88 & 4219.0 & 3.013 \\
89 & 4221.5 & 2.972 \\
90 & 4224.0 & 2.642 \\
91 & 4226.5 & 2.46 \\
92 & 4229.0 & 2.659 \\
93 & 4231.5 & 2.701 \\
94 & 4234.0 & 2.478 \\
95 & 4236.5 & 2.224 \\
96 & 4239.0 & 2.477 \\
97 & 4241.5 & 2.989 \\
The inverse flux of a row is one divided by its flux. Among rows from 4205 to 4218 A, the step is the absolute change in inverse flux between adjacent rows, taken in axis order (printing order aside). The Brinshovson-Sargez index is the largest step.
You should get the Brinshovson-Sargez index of 0.041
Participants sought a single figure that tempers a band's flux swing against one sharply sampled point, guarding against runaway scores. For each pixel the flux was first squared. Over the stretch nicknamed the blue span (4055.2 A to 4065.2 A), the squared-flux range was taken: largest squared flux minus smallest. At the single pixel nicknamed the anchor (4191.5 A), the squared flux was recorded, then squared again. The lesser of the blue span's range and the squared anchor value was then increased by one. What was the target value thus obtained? 2.0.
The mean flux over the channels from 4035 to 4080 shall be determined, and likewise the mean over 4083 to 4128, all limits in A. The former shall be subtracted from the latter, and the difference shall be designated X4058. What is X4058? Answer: -0.16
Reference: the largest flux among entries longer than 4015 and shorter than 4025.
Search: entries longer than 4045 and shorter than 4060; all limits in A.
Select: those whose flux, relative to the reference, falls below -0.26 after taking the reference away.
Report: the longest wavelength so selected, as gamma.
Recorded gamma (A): 4059.0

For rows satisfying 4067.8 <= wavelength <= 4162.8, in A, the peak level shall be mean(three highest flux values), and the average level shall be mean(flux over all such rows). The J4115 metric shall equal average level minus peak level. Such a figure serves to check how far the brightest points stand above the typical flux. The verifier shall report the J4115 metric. -0.45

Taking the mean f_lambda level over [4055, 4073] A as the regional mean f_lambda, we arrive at 2.58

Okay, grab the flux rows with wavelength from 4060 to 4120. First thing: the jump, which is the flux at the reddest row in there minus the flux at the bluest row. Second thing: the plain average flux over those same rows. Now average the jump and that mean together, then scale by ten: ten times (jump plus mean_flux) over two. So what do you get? 11.2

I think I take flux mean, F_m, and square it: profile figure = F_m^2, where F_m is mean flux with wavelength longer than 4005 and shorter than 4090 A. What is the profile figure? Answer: 6.82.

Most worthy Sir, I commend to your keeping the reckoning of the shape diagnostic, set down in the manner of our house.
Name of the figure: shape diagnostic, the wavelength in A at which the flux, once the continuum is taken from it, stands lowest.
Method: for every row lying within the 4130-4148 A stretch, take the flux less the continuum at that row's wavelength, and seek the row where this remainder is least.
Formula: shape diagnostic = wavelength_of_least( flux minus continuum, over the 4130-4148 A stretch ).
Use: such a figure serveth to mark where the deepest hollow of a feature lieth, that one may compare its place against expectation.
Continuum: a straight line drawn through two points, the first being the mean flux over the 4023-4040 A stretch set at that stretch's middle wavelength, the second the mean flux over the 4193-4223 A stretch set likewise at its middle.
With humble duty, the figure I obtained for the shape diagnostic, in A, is 4141.5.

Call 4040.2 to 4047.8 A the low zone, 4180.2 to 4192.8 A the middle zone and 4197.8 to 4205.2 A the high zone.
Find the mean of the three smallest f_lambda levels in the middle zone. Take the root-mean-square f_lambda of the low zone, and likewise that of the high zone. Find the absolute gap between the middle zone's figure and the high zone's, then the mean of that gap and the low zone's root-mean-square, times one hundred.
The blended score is 119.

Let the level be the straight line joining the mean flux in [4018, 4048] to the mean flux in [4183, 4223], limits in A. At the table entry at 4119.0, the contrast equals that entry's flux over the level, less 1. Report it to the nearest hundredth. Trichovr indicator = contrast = -0.16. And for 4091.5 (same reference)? 0.00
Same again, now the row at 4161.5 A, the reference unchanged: -0.02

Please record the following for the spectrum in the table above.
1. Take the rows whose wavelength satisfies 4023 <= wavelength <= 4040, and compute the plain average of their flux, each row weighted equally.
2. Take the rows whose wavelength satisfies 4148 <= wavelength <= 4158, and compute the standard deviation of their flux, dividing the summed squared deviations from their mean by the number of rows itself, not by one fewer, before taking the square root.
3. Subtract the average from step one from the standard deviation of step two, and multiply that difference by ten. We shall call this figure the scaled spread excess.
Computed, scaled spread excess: -25.5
